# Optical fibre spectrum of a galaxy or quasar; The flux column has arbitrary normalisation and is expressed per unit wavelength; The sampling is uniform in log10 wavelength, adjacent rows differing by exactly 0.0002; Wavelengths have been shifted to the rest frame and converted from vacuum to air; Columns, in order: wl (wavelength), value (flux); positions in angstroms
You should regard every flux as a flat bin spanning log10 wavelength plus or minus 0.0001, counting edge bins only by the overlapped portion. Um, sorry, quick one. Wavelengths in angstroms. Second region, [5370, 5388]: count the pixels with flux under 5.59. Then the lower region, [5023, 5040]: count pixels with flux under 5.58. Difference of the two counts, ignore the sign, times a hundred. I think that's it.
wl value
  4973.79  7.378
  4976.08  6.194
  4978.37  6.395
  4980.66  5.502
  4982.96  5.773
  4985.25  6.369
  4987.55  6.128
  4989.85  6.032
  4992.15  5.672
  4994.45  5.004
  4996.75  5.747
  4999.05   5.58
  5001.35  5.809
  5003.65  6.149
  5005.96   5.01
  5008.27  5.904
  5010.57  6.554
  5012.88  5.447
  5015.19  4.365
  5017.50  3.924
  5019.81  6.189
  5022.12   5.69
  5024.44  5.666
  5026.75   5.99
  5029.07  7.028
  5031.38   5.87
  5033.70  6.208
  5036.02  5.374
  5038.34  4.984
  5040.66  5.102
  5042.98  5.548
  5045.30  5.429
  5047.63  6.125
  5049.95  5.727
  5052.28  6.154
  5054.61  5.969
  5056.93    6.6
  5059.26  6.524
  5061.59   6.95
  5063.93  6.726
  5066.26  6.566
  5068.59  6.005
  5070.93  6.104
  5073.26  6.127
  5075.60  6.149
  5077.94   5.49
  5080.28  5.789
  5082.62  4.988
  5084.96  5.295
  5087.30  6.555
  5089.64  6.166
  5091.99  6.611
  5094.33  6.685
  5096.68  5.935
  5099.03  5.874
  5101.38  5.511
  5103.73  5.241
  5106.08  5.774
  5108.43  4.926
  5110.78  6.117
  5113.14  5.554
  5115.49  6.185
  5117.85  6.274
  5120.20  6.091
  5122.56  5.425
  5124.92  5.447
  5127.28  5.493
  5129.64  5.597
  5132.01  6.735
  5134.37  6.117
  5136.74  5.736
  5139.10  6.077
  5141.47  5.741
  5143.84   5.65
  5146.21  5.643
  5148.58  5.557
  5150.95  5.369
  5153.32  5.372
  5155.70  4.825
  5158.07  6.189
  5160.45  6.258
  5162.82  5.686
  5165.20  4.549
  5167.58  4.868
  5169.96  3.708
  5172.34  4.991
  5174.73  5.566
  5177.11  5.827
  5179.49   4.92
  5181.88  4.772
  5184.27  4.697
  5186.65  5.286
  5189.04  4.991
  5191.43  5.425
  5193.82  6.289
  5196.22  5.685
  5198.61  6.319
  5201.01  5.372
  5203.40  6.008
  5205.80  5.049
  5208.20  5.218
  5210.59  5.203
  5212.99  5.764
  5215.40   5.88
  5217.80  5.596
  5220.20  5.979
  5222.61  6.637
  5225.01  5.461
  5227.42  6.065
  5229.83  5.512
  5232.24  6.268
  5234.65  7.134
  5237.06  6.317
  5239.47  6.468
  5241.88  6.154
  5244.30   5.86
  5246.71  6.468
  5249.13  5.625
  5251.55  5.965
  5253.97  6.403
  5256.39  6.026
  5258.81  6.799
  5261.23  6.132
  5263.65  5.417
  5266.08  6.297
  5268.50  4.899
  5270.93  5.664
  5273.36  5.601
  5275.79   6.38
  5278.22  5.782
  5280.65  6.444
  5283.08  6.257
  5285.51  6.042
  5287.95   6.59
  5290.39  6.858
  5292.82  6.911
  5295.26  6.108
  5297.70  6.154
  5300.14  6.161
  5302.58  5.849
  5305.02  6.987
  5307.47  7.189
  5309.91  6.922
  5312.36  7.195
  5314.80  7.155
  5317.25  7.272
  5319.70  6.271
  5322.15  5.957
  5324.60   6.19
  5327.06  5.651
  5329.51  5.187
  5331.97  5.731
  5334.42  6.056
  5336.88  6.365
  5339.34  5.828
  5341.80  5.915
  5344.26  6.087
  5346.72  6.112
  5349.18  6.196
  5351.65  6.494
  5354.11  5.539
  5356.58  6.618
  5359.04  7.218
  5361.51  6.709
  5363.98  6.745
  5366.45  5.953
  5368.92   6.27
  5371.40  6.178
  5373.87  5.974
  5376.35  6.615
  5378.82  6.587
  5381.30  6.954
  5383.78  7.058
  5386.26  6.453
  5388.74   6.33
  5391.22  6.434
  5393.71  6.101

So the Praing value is 200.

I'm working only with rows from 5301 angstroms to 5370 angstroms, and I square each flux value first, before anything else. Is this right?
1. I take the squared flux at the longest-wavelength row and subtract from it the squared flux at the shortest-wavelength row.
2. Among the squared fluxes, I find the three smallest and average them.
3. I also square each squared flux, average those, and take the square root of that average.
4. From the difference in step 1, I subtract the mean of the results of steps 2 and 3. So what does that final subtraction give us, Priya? -30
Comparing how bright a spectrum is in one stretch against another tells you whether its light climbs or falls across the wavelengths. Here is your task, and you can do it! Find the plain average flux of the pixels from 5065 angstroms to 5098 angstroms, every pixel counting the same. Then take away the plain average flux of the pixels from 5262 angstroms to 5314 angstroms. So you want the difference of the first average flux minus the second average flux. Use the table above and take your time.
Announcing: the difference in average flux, -0.24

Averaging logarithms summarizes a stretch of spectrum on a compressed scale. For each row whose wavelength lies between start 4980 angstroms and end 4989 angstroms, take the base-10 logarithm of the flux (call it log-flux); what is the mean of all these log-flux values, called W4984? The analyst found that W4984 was 0.77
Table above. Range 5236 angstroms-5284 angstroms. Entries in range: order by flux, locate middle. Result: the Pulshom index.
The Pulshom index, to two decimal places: 6.14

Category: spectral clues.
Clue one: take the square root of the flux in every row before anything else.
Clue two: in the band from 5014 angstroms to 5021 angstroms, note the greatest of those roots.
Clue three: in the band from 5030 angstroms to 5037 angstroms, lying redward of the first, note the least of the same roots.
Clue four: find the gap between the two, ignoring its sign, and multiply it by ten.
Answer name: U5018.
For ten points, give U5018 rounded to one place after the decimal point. 1.7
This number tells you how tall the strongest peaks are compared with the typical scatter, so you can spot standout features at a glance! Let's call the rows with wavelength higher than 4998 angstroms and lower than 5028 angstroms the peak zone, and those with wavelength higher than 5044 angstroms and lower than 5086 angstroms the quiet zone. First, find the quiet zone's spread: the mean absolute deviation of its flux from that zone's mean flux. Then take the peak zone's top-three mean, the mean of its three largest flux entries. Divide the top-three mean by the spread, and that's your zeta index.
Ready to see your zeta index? 15.6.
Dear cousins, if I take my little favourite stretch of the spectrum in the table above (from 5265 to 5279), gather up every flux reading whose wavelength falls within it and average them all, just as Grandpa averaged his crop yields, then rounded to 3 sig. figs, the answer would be 5.77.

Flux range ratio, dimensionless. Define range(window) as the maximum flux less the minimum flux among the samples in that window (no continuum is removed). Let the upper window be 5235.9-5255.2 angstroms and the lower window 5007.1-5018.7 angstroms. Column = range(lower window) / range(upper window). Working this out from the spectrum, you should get 3.1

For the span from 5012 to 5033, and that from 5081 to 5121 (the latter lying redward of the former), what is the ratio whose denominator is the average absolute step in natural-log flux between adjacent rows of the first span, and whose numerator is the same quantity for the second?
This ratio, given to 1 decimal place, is 0.5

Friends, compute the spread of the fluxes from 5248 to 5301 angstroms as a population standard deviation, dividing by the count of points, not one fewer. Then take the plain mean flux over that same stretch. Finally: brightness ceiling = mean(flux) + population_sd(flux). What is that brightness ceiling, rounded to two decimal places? 6.59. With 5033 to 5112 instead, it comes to 6.47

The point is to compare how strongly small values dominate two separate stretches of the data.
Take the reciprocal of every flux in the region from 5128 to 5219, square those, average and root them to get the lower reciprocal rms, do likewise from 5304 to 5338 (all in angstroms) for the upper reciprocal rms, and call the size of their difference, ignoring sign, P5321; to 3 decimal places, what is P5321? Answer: 0.028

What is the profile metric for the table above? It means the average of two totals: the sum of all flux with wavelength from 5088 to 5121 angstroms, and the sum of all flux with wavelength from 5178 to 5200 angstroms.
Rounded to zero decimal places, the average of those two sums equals 66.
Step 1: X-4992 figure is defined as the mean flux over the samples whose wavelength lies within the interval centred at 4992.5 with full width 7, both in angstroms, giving 5.6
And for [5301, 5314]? 6.8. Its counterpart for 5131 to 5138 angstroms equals 6.2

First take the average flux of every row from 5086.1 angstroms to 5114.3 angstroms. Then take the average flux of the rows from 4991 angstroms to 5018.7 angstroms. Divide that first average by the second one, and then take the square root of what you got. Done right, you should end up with 1.043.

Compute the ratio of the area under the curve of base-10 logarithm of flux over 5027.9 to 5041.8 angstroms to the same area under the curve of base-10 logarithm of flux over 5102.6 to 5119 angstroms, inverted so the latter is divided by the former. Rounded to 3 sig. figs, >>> 1.18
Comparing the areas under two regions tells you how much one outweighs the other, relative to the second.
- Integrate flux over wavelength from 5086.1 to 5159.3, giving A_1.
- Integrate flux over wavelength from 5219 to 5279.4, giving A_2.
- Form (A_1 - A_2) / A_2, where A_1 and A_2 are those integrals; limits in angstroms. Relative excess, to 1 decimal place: 0.2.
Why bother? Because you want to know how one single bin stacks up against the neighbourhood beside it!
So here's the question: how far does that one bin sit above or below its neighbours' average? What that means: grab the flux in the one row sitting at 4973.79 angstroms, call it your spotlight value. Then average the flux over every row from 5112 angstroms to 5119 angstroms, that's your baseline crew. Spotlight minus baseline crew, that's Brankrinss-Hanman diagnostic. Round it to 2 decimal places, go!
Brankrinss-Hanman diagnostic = 1.37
